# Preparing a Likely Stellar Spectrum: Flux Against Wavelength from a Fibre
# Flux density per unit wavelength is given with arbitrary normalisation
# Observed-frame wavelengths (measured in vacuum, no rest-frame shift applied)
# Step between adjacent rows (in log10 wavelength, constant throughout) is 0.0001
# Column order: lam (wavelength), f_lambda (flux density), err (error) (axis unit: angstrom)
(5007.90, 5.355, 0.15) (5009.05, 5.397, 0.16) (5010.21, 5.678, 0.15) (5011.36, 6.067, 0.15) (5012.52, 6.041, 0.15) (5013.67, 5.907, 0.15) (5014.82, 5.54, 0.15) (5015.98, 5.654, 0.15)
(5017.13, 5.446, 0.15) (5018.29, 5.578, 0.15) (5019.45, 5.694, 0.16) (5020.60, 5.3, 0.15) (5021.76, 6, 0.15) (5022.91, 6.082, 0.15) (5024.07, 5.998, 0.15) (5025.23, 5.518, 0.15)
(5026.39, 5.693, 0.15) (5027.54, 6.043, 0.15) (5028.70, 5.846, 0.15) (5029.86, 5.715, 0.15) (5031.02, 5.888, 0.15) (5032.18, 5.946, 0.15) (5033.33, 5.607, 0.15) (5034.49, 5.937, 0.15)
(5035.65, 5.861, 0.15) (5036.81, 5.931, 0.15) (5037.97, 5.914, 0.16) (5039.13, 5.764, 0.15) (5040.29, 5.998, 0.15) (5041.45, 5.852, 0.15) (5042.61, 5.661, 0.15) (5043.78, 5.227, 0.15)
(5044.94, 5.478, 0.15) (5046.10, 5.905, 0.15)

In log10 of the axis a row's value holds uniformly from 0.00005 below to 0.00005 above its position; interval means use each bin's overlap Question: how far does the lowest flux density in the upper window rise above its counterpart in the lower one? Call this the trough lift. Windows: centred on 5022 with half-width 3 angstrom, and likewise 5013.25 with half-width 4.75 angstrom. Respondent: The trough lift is -0.1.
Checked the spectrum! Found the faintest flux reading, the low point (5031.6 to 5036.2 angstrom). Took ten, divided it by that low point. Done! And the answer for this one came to 1.78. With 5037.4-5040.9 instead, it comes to 1.73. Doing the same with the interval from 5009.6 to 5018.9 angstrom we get 1.84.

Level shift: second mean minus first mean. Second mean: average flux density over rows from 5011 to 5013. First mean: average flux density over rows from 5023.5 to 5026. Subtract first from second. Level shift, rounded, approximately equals 0.30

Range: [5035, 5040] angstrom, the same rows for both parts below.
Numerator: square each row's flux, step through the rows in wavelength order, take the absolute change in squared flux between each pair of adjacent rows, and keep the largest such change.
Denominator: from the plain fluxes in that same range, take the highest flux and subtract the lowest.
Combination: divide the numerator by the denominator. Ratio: 10.5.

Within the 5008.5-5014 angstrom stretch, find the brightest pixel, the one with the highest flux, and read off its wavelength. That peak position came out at 5011.36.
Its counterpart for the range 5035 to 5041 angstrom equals 5040.29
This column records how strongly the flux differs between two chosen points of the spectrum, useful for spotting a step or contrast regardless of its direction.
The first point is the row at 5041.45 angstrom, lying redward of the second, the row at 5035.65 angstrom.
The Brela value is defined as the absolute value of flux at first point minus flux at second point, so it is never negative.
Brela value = 0.01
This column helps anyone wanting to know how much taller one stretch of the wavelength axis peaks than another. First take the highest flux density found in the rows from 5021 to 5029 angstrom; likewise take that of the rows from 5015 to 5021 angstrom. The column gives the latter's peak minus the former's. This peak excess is -0.39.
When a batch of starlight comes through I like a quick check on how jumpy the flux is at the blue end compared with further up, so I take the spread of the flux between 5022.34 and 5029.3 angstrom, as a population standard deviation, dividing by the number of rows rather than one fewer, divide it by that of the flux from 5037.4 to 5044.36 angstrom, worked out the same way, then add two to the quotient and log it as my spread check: 2.8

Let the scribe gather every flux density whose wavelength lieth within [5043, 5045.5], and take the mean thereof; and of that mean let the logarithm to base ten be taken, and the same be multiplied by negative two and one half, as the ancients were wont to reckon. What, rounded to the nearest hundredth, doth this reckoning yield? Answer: -1.82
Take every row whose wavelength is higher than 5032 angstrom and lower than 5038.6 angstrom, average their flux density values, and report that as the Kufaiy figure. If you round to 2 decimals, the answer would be 5.87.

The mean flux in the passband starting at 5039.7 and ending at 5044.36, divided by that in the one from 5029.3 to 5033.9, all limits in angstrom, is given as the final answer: 0.98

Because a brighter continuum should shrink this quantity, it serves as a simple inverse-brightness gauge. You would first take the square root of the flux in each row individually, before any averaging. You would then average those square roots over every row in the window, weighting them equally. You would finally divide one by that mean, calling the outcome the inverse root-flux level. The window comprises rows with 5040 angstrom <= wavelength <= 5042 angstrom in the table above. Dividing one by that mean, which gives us 0.411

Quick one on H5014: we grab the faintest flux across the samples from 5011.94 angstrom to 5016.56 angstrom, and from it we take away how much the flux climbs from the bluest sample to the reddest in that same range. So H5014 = 5.9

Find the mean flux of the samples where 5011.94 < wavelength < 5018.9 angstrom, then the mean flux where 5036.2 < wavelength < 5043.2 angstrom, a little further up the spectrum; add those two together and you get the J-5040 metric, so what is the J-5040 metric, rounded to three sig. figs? 11.5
